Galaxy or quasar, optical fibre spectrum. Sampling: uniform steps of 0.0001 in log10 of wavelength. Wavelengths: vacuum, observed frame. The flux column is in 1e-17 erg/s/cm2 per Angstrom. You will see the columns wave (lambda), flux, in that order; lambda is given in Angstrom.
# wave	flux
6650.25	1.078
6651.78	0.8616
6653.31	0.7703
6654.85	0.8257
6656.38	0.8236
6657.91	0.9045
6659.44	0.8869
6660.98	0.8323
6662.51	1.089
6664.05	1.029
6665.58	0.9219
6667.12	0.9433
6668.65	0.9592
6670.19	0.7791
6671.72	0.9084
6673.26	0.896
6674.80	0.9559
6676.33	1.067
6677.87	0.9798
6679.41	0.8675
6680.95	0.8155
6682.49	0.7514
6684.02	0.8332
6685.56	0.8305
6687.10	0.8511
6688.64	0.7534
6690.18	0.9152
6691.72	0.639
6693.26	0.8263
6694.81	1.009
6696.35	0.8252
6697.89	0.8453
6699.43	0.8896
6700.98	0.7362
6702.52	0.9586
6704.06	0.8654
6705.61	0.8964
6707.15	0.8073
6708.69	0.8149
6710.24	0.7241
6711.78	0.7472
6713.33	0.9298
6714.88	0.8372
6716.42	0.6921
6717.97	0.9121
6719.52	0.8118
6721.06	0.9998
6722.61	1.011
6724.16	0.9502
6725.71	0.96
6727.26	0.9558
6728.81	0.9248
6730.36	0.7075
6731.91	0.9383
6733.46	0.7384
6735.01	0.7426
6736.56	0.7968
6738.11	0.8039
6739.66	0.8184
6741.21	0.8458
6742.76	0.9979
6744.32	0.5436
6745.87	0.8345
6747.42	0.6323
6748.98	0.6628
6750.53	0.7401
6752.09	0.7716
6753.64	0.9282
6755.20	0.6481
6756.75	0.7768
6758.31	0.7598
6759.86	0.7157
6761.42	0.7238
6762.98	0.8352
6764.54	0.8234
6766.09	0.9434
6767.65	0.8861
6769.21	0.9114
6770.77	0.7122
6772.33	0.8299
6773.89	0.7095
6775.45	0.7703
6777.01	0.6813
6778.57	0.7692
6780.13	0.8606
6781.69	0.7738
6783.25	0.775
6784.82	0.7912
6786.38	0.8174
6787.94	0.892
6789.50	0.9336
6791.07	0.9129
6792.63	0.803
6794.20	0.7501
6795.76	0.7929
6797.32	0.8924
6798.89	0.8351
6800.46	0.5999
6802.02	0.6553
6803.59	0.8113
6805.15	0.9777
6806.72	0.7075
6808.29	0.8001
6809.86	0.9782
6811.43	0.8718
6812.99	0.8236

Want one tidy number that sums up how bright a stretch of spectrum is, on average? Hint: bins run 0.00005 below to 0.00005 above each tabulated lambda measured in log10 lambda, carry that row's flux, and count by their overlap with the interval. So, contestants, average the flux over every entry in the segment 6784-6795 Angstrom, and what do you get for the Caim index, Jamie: 0.84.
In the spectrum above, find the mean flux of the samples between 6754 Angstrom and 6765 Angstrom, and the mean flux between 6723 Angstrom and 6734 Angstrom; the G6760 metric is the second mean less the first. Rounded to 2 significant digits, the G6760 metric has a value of 0.13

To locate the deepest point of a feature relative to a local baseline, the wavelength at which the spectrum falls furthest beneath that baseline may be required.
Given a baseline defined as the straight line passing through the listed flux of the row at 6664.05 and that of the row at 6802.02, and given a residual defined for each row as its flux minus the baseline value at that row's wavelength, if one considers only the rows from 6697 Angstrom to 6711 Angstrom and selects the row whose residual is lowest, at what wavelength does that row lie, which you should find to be 6700.98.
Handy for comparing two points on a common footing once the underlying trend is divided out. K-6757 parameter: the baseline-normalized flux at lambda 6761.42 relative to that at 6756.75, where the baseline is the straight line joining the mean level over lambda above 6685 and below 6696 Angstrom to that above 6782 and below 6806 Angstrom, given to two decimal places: 0.93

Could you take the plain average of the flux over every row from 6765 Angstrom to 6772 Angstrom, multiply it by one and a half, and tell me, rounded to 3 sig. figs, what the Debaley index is 1.29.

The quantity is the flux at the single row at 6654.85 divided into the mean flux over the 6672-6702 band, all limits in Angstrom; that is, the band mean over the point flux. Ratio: 1.04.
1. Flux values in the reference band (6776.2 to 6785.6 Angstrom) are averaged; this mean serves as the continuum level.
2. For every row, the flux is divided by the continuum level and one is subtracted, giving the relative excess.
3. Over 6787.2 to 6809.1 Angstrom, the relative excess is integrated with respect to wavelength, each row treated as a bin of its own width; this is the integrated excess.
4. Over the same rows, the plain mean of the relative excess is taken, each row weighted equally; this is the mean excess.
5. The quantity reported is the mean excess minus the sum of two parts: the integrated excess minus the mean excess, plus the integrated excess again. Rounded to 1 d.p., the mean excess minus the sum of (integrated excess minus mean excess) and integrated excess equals -2.0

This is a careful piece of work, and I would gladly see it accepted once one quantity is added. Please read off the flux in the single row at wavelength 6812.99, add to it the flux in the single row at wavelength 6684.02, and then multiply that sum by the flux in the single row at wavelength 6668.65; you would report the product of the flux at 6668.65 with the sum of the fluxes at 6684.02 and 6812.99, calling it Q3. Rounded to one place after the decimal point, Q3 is 1.6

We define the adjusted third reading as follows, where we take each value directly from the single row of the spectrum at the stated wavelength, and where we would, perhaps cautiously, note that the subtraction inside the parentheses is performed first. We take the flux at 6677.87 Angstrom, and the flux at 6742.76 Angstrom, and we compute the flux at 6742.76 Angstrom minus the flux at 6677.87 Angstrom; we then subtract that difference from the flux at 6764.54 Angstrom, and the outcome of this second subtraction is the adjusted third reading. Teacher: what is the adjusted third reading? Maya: 0.81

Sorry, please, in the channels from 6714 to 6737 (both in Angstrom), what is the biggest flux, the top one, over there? 1.011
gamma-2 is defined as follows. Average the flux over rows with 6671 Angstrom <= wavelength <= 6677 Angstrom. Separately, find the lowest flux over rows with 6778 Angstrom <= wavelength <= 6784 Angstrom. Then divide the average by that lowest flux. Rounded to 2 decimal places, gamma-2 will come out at 1.24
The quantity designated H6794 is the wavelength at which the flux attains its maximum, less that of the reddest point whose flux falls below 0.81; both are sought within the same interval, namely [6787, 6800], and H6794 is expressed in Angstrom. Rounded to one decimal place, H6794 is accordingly -6.3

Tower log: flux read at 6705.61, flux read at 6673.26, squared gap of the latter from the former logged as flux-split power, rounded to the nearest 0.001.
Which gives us 0.000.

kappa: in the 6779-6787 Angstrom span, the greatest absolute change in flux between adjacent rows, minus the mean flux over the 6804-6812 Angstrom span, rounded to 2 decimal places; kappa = -0.78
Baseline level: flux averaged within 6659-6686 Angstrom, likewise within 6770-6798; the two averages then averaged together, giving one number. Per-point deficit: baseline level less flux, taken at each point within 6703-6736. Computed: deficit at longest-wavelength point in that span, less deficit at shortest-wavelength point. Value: 0.12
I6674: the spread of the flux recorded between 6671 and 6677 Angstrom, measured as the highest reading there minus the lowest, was 0.17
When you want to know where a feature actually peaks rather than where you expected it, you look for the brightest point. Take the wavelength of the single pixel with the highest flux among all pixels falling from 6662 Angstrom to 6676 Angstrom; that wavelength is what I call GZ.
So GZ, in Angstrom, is 6662.51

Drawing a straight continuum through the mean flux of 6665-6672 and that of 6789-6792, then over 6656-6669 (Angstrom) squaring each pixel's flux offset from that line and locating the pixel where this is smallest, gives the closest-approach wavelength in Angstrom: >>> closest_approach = 6657.91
